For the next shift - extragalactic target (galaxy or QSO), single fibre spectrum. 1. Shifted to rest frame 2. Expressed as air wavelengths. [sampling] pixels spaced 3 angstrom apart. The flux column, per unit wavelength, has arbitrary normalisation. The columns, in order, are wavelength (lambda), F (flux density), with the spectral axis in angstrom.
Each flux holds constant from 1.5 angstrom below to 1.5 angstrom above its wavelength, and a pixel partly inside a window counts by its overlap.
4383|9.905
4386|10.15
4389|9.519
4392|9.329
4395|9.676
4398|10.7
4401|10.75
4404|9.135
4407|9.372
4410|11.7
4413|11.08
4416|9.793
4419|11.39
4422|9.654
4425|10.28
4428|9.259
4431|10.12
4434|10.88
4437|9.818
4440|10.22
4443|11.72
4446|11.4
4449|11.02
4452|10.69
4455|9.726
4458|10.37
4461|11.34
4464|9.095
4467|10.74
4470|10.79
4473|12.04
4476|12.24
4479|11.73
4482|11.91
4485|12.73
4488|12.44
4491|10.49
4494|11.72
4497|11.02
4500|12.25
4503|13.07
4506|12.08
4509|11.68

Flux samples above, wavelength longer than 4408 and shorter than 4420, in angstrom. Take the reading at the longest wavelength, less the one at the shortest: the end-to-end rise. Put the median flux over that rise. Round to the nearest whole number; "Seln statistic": -36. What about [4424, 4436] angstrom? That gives 17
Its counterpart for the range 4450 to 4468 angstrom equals 211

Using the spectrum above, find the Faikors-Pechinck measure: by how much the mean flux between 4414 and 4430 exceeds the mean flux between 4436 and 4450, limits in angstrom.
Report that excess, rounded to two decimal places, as -0.76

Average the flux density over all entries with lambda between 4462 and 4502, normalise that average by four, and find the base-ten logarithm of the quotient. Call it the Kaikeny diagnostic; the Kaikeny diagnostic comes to 0.458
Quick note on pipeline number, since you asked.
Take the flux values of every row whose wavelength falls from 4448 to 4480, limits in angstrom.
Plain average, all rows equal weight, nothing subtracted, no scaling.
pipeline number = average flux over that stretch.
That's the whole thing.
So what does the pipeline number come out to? 10.9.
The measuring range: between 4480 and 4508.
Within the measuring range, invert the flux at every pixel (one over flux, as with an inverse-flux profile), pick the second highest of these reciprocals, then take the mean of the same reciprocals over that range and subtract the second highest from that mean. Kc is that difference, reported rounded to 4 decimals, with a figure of -0.0068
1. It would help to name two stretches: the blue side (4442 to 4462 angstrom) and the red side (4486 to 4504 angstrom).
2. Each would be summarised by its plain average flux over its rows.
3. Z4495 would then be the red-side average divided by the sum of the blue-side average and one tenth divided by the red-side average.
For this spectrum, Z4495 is 1.09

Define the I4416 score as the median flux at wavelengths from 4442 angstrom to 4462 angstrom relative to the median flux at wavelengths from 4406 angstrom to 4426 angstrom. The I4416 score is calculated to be 1.072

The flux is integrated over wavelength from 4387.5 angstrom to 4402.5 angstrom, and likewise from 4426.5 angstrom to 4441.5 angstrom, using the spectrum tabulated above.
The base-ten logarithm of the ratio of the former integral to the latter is -0.003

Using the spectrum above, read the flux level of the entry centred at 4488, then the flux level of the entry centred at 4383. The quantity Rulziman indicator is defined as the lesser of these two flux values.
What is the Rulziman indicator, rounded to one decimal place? 9.9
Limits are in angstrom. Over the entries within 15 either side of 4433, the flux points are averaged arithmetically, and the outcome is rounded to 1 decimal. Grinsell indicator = 10.5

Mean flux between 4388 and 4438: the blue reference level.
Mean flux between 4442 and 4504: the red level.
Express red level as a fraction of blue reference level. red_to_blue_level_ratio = 1.12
